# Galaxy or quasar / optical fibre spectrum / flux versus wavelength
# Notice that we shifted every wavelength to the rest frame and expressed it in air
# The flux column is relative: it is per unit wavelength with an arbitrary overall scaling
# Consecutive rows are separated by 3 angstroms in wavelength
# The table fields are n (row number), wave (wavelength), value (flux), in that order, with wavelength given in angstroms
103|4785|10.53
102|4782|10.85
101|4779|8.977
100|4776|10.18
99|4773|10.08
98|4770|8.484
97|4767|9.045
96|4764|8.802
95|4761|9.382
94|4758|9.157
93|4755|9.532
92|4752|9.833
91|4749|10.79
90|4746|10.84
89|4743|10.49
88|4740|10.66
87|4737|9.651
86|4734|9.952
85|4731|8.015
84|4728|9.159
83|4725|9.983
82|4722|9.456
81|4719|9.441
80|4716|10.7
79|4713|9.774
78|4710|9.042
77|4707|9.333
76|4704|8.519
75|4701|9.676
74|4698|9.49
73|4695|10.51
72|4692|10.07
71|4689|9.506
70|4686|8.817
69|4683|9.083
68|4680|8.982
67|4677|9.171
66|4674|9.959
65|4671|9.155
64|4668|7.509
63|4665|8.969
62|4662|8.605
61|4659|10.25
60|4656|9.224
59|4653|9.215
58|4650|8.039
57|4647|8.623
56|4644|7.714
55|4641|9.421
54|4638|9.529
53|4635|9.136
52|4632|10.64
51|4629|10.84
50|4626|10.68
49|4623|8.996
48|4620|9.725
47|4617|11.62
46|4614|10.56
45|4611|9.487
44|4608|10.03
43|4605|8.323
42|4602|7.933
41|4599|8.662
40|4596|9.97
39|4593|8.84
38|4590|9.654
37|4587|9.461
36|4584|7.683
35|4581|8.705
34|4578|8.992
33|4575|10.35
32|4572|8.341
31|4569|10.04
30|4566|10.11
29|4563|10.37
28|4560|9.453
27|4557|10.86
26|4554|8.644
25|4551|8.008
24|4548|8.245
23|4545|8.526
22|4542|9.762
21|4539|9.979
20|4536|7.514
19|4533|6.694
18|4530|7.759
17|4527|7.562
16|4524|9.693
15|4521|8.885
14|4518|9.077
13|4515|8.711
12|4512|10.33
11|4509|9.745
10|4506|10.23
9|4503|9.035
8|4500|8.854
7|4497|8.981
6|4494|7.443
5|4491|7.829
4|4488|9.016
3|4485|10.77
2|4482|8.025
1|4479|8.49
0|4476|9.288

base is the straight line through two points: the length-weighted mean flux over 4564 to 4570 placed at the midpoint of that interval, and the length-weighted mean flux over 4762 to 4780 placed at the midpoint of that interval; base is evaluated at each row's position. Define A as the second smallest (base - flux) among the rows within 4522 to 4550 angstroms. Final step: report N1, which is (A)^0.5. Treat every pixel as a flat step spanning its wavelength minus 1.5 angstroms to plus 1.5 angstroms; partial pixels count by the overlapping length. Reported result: 0.66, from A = 0.4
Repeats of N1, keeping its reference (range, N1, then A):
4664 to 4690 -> 0.32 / 0.1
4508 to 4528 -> 0.76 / 0.6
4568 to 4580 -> 0.23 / 0.1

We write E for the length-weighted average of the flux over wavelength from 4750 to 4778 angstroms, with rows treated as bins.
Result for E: 9.41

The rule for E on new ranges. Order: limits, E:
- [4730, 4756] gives 10.02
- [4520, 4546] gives 8.48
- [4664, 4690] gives 9.01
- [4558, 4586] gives 9.37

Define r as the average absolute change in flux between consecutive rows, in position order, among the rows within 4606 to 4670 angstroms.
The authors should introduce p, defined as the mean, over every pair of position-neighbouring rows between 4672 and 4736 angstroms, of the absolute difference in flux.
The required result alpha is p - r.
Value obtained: -0.2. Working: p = 0.69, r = 0.91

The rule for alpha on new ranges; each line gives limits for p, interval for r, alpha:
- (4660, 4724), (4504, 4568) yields -0.2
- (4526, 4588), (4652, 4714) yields 0.3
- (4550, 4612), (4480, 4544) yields 0.0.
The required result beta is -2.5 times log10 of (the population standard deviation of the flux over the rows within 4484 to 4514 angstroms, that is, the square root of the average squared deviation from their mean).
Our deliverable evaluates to -0.02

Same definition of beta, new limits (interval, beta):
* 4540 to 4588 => 0.08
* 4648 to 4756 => 0.27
